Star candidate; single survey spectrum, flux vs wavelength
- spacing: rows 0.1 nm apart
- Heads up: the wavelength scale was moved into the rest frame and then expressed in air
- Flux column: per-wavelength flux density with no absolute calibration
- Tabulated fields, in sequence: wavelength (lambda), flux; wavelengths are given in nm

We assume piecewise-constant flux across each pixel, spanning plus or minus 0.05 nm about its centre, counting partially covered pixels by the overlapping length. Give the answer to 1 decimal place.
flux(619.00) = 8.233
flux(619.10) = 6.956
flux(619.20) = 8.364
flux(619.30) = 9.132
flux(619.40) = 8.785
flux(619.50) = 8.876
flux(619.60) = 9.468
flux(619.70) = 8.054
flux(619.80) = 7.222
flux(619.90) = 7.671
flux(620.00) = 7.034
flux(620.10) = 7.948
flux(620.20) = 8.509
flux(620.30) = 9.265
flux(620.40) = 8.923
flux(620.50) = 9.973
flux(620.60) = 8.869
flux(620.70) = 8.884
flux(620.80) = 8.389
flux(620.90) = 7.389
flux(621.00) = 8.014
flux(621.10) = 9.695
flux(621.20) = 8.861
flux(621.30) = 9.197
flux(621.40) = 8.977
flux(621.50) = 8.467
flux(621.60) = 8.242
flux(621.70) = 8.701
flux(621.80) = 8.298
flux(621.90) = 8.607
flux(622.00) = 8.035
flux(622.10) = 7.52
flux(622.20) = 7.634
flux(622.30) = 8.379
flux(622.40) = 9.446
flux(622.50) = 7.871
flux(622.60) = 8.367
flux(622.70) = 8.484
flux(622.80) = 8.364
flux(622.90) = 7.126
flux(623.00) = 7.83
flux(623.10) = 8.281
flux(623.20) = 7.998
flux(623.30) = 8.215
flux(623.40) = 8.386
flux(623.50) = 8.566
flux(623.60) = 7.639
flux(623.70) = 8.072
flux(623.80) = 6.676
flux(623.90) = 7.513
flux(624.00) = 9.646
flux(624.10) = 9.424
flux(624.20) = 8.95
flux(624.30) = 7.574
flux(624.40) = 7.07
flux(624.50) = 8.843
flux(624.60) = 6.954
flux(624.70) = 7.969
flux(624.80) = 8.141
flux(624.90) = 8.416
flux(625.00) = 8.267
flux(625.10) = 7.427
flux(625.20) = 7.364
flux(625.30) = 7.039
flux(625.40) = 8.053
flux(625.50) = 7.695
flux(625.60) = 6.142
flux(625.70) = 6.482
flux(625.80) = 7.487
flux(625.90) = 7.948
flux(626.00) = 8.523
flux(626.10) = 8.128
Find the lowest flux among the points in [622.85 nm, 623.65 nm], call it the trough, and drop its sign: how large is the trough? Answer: 7.1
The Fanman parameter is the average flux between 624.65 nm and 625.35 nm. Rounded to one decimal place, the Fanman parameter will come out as 7.8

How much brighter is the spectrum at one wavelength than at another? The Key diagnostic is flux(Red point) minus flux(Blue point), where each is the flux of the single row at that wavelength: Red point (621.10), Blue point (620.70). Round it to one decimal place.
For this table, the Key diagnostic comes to 0.8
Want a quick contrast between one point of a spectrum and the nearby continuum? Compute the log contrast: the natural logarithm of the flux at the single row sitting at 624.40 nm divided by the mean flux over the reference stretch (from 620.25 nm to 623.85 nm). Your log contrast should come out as -0.17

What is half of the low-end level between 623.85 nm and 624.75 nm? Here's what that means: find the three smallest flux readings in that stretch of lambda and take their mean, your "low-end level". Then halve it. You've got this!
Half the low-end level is 3.59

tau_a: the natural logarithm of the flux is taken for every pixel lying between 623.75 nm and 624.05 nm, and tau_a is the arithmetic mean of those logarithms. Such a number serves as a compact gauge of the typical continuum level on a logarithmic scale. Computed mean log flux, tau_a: 2.06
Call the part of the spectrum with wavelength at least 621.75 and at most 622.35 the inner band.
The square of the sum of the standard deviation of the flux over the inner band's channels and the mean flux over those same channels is 72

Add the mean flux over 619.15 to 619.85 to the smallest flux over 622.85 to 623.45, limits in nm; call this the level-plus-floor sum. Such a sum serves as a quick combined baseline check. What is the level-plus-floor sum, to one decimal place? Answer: 15.7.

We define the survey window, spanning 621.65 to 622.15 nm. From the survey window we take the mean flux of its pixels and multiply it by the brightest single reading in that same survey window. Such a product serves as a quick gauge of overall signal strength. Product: 72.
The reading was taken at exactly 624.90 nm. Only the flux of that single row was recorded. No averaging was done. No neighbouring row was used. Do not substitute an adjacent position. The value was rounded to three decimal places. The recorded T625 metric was 8.416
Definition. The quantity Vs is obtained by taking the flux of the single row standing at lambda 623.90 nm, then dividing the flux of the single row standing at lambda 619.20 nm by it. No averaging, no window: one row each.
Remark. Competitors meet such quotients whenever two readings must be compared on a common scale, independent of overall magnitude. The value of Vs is 1.11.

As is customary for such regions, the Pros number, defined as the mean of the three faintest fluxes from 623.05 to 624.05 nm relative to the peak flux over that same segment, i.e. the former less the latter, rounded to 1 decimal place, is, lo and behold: -2.4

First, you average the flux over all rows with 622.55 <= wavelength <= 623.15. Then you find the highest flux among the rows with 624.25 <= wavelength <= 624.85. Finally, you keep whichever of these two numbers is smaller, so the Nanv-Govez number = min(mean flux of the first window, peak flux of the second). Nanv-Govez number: 8.08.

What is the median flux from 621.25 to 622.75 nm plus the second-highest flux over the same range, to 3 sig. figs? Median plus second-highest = 17.6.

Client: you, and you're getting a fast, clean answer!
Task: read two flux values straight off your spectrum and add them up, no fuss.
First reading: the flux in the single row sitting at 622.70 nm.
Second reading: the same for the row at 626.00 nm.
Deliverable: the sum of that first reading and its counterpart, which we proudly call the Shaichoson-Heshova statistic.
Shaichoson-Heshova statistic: 17.0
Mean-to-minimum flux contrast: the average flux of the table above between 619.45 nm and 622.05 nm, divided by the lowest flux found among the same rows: 1.21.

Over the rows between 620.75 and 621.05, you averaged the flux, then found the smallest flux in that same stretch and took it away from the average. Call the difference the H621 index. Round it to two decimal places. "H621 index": 0.54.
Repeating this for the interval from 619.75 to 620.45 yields 1.05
